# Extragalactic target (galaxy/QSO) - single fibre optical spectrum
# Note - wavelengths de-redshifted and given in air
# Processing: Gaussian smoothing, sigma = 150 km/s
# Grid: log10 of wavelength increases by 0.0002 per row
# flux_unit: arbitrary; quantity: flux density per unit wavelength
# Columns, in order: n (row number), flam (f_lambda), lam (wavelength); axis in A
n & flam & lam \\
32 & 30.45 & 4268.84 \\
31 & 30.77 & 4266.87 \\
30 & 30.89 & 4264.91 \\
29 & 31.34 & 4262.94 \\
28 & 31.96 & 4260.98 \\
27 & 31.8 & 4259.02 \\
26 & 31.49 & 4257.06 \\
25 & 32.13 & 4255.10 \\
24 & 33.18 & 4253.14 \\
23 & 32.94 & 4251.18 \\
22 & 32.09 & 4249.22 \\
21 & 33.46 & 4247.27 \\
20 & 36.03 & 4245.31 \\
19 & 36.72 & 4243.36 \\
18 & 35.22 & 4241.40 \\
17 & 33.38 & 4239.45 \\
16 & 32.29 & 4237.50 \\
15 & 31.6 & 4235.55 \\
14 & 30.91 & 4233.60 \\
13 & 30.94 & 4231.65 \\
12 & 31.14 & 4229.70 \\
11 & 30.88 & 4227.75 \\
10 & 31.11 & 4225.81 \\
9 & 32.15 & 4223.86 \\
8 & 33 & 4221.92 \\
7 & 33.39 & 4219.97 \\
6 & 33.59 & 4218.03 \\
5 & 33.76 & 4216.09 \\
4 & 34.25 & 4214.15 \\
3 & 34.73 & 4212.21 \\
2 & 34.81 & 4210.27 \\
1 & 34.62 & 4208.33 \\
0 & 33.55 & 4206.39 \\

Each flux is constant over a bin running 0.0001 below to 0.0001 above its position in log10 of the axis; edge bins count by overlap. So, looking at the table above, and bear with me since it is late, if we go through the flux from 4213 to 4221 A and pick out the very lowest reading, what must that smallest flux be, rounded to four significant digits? 33.39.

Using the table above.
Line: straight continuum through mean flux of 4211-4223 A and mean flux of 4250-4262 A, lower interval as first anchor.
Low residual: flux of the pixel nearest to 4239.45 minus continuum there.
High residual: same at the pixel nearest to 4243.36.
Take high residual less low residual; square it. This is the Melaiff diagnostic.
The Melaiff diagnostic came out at 12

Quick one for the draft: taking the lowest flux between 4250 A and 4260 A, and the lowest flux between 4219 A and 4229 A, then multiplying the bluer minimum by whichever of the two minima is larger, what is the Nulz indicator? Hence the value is 972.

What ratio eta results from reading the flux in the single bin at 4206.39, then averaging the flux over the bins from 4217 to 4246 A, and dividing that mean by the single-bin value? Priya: 0.98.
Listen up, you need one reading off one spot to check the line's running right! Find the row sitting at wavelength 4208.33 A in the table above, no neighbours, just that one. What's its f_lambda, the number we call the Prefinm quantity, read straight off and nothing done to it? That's 34.62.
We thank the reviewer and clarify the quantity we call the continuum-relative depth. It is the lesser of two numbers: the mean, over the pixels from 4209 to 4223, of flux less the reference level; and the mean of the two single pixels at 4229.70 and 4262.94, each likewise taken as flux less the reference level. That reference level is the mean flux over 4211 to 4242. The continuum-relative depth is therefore -1.4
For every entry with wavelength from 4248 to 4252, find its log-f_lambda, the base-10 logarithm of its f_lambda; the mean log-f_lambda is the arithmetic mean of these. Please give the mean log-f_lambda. 1.51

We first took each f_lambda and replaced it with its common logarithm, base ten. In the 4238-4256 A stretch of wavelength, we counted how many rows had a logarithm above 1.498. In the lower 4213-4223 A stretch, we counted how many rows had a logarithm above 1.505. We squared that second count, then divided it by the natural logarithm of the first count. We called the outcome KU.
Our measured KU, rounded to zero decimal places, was 11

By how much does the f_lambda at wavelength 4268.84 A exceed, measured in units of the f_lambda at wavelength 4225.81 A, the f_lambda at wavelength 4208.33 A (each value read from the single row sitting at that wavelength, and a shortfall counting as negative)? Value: -0.134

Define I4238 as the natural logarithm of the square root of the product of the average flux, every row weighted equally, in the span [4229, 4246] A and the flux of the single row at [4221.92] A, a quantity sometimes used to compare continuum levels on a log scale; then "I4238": 3.50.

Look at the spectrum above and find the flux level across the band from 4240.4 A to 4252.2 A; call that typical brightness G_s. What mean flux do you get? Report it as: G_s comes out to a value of 34.4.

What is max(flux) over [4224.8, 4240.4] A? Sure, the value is 33.38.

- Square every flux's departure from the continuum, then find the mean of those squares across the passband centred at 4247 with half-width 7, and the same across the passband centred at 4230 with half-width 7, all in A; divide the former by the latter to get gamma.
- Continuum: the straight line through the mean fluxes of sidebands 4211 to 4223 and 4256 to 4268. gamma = 1.8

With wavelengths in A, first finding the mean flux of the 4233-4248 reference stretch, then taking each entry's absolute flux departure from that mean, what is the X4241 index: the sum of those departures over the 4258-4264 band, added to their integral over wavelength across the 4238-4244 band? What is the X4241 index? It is 15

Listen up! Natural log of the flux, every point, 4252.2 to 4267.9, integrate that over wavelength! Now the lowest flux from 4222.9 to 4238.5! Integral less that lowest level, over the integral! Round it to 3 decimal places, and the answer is 0.431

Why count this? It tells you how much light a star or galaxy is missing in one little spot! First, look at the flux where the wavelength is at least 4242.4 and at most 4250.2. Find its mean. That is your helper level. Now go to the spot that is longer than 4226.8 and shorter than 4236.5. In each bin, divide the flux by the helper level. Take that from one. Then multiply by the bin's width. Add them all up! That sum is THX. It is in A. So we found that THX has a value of 0.98 A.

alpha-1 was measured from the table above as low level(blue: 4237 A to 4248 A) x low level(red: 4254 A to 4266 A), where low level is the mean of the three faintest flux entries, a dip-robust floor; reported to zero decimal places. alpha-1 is 1032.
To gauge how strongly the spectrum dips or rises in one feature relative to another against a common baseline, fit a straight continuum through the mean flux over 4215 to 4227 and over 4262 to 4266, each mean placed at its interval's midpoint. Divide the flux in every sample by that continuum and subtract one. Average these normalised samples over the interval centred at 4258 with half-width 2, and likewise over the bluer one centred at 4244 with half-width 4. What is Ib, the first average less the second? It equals -0.10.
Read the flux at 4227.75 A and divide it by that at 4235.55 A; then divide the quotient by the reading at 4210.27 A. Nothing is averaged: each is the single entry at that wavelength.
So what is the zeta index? 0.0281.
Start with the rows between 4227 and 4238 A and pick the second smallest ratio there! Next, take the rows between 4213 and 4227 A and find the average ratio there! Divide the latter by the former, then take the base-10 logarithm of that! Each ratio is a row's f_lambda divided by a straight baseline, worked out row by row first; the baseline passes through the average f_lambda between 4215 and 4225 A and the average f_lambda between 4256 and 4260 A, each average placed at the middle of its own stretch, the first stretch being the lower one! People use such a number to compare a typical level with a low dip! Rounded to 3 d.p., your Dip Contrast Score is 0.022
